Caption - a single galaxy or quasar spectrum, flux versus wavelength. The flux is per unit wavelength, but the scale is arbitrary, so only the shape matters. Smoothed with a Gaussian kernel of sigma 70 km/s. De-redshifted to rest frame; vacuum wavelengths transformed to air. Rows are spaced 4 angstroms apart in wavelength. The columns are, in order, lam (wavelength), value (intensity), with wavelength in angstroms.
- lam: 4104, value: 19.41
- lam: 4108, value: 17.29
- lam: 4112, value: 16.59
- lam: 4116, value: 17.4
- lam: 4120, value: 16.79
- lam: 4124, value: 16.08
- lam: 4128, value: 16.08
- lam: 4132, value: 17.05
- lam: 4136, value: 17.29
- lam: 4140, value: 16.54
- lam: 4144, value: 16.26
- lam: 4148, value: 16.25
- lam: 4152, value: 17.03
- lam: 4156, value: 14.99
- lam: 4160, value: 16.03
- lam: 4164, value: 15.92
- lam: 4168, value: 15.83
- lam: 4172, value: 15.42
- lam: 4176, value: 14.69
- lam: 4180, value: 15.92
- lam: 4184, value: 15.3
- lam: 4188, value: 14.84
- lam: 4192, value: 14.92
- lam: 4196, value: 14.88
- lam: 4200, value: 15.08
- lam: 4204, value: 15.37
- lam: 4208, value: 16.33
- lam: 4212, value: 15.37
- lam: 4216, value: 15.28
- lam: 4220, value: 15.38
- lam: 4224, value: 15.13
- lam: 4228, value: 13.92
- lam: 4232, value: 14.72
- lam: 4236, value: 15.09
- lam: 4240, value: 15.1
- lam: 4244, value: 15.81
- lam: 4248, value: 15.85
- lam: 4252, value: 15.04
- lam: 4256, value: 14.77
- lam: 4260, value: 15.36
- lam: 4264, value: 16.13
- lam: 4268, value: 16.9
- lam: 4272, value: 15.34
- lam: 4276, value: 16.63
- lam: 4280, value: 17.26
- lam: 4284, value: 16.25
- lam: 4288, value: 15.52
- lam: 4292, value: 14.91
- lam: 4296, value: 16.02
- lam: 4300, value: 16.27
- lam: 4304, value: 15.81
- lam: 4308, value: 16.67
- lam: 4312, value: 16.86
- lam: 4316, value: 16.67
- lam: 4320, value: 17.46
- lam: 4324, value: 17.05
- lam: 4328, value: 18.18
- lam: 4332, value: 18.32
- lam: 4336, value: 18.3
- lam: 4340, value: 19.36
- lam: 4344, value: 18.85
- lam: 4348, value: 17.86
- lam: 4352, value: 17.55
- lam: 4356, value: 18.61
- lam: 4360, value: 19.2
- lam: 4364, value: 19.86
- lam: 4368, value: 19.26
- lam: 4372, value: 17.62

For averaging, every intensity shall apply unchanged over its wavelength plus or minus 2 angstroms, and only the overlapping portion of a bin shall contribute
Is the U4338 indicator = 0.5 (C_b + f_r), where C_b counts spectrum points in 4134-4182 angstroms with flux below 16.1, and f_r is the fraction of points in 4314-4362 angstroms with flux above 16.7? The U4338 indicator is 4.0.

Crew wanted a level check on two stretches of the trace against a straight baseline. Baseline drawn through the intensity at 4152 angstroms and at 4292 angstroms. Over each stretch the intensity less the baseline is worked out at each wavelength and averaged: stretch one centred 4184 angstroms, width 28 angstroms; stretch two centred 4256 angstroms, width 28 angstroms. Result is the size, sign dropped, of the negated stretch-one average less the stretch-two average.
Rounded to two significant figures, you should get 1.2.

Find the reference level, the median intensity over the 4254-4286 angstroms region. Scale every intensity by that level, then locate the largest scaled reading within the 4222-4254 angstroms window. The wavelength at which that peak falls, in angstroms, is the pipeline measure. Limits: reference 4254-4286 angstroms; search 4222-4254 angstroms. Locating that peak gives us 4248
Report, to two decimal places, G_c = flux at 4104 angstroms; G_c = 19.41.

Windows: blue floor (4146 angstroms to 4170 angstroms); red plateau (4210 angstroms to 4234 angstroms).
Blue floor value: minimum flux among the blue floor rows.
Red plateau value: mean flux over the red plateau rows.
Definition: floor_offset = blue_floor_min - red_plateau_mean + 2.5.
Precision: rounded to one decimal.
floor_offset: 2.5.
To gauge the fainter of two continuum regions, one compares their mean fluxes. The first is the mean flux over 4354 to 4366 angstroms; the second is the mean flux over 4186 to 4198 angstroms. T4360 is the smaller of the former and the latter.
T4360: 14.88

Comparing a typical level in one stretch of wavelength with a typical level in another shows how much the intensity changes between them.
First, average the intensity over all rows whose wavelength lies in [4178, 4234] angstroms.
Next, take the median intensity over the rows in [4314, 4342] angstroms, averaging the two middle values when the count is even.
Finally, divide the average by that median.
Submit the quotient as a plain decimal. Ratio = 0.83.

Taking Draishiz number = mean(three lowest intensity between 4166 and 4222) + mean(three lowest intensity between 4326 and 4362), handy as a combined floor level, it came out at 32.7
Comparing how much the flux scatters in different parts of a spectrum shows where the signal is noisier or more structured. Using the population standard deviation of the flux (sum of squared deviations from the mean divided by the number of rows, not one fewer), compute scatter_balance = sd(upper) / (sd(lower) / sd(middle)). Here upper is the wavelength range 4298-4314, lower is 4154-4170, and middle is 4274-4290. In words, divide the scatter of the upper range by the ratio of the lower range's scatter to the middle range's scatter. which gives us 0.6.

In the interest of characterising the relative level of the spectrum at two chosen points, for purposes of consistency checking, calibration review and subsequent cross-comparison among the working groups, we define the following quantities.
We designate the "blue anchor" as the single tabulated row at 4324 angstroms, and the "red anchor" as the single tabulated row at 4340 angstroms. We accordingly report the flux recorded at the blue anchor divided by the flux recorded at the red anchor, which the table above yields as 0.88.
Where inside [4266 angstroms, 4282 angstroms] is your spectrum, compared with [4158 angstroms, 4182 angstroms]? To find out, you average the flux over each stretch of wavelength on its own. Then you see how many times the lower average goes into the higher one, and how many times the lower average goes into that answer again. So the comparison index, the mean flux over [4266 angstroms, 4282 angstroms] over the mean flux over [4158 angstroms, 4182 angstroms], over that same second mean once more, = 0.068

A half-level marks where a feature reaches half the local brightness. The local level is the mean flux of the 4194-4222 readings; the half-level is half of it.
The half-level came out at 7.7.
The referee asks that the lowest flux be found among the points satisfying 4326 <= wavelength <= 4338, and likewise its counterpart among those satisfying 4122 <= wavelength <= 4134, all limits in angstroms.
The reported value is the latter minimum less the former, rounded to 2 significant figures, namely -2.1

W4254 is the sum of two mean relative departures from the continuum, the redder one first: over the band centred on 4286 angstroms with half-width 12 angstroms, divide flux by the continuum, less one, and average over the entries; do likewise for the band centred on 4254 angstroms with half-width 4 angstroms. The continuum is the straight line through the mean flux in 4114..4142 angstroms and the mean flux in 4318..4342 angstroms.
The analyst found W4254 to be -0.25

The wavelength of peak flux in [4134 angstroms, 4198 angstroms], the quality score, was 4136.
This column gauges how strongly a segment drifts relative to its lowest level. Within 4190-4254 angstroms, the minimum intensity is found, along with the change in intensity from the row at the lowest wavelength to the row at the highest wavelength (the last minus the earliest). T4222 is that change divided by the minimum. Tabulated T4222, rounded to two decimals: 0.01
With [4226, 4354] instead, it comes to 0.26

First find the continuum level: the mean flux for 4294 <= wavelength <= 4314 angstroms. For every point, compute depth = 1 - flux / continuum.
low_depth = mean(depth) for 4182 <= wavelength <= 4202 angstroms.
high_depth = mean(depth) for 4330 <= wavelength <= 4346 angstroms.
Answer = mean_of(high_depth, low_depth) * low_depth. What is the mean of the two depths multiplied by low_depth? -0.0026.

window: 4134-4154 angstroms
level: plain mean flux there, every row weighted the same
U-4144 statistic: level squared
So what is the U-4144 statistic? 278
